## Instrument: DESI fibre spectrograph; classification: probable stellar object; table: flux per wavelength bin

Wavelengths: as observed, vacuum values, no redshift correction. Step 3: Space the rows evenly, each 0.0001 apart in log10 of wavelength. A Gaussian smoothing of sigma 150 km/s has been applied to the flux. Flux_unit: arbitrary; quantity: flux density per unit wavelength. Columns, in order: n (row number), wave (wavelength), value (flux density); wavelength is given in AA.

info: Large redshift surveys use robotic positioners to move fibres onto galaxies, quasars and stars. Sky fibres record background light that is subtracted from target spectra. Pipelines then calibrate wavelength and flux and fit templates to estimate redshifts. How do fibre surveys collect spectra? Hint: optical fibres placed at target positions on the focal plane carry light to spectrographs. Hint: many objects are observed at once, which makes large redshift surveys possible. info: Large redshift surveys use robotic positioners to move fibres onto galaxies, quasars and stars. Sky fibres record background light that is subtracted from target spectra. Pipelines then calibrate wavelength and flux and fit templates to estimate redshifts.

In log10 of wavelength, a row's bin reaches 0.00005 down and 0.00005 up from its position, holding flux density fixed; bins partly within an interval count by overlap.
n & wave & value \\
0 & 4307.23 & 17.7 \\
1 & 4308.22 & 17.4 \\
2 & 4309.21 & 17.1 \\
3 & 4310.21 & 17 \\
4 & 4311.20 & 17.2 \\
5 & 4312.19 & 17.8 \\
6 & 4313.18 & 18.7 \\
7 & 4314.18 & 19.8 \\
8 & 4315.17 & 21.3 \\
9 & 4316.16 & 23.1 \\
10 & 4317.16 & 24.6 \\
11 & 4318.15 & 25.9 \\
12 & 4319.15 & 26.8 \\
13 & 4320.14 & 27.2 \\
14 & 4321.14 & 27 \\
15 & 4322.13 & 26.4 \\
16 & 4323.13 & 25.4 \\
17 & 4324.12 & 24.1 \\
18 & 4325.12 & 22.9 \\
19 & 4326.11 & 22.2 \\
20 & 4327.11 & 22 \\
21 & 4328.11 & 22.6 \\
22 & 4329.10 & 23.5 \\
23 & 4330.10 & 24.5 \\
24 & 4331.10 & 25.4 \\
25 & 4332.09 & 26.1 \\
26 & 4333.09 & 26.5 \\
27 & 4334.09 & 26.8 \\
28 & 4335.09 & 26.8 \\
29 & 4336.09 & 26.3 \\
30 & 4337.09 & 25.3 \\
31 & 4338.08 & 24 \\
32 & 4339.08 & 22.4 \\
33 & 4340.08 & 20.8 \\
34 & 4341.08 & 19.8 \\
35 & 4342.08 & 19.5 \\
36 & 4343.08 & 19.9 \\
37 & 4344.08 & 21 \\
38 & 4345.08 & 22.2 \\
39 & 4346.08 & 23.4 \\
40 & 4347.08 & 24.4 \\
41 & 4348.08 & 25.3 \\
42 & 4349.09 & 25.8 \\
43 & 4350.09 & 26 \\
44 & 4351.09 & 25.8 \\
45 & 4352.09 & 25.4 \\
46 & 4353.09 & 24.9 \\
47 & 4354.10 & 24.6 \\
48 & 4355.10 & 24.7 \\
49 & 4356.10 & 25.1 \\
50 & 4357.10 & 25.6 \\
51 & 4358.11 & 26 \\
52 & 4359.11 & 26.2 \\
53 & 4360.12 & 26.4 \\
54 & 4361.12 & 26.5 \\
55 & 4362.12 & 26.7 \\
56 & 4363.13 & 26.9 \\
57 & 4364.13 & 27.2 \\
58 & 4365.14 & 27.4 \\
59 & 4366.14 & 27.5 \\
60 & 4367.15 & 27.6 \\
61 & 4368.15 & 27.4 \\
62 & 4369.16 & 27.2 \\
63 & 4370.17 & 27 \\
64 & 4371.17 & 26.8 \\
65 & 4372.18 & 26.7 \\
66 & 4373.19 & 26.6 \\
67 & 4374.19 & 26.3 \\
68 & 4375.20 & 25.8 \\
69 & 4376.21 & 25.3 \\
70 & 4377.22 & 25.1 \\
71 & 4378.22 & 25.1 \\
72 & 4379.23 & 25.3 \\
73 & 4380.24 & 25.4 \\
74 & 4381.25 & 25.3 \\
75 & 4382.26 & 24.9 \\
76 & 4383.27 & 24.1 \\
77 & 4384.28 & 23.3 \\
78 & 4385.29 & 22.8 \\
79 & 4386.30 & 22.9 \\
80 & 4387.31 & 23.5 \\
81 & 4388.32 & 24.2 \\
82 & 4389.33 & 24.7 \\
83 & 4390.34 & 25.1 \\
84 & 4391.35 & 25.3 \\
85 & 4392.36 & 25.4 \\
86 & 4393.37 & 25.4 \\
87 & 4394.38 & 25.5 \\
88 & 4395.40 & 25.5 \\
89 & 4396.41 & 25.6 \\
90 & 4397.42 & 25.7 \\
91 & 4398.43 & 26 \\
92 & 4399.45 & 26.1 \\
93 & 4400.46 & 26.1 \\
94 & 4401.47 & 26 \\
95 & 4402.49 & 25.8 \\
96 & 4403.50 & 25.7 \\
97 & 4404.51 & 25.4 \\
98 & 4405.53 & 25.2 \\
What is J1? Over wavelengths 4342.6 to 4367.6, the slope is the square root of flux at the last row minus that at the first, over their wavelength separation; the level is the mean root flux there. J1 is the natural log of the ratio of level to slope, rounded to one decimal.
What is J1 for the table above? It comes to 5.0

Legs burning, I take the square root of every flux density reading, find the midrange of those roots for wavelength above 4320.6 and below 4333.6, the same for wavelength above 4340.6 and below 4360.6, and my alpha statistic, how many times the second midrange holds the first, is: 0.97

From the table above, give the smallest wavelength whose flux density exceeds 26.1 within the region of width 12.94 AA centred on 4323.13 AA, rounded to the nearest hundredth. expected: 4319.15 AA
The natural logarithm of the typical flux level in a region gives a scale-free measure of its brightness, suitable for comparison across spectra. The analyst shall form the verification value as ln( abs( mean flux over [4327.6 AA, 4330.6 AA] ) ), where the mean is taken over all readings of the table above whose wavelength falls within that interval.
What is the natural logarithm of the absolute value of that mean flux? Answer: 3.16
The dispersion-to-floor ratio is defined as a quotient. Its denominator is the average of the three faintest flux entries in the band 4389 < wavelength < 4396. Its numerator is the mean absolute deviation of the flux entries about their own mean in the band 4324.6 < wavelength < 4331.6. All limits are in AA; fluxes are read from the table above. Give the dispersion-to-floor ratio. 0.04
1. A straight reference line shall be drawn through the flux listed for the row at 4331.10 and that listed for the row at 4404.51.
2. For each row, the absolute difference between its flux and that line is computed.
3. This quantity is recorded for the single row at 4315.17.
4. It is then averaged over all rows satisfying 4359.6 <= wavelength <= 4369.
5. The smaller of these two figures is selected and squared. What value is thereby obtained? 2.8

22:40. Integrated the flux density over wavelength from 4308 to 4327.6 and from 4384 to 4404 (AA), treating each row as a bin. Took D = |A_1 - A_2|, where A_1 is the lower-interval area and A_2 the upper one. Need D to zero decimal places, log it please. 65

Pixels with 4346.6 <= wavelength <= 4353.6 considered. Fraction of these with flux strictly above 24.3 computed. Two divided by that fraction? 2.0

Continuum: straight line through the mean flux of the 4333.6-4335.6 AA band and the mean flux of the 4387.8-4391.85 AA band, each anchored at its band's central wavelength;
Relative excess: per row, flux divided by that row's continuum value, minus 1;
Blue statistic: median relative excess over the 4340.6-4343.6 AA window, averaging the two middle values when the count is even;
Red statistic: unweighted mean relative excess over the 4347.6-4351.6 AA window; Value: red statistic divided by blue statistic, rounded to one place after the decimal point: 0.1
